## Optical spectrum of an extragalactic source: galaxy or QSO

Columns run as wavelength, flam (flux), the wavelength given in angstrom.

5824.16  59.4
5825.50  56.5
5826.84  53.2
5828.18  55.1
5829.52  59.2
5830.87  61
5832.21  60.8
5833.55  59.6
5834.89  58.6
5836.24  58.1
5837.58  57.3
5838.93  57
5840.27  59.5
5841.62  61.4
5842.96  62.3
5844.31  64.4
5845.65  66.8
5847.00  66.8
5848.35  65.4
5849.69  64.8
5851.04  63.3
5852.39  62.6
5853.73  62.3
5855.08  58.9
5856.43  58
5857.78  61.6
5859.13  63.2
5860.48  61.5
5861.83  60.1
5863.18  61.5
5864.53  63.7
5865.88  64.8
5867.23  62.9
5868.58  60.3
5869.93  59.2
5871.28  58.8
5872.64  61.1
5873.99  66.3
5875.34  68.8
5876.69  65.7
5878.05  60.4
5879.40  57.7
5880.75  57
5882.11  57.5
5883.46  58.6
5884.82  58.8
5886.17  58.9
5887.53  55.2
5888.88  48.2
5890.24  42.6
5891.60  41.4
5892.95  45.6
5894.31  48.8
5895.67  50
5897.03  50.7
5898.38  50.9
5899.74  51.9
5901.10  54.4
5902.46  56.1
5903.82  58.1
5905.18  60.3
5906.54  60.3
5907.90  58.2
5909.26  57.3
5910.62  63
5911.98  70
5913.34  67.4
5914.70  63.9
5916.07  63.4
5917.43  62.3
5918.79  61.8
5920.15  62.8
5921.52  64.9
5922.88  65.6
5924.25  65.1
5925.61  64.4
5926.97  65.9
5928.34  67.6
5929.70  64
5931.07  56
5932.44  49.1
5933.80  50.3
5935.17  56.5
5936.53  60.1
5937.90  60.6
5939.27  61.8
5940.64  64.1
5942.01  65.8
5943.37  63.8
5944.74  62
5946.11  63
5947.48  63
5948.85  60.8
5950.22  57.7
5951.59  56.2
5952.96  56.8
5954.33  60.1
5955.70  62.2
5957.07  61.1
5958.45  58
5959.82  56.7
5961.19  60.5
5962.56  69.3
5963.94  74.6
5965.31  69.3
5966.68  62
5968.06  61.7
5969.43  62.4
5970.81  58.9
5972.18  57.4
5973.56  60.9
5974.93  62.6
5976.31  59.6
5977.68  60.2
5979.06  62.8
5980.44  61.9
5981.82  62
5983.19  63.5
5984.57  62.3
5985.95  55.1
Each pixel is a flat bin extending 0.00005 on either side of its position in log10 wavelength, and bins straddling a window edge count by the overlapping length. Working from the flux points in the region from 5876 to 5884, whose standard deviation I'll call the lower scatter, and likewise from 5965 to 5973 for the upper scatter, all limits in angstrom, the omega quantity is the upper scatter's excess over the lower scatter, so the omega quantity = 0.8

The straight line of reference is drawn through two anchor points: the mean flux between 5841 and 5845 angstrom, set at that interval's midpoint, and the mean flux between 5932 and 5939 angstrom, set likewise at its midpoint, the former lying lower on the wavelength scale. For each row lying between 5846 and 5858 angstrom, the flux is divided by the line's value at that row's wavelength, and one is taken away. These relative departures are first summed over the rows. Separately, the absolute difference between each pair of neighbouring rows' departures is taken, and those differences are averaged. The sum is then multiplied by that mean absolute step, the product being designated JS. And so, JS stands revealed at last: 0.002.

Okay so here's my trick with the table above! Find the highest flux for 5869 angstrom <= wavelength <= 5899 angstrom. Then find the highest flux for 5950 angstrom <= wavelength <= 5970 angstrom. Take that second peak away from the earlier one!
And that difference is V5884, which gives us -5.8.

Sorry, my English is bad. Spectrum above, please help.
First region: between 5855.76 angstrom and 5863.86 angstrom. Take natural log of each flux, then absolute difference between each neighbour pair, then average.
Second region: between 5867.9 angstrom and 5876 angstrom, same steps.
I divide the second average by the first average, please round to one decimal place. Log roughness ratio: 1.1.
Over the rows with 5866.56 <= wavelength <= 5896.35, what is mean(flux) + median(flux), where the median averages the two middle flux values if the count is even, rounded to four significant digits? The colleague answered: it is 115.2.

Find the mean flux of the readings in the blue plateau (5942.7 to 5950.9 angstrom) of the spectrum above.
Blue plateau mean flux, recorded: 62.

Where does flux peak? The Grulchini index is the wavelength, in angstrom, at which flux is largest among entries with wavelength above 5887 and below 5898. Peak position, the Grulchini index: 5887.53 angstrom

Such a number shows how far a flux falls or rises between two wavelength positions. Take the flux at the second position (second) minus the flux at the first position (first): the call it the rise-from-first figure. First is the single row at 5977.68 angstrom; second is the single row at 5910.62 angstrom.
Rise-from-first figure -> 2.8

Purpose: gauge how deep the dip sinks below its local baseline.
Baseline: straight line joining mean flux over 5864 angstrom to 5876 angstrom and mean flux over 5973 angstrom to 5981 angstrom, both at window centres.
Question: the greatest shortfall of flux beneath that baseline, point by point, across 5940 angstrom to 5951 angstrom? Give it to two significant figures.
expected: 4.0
